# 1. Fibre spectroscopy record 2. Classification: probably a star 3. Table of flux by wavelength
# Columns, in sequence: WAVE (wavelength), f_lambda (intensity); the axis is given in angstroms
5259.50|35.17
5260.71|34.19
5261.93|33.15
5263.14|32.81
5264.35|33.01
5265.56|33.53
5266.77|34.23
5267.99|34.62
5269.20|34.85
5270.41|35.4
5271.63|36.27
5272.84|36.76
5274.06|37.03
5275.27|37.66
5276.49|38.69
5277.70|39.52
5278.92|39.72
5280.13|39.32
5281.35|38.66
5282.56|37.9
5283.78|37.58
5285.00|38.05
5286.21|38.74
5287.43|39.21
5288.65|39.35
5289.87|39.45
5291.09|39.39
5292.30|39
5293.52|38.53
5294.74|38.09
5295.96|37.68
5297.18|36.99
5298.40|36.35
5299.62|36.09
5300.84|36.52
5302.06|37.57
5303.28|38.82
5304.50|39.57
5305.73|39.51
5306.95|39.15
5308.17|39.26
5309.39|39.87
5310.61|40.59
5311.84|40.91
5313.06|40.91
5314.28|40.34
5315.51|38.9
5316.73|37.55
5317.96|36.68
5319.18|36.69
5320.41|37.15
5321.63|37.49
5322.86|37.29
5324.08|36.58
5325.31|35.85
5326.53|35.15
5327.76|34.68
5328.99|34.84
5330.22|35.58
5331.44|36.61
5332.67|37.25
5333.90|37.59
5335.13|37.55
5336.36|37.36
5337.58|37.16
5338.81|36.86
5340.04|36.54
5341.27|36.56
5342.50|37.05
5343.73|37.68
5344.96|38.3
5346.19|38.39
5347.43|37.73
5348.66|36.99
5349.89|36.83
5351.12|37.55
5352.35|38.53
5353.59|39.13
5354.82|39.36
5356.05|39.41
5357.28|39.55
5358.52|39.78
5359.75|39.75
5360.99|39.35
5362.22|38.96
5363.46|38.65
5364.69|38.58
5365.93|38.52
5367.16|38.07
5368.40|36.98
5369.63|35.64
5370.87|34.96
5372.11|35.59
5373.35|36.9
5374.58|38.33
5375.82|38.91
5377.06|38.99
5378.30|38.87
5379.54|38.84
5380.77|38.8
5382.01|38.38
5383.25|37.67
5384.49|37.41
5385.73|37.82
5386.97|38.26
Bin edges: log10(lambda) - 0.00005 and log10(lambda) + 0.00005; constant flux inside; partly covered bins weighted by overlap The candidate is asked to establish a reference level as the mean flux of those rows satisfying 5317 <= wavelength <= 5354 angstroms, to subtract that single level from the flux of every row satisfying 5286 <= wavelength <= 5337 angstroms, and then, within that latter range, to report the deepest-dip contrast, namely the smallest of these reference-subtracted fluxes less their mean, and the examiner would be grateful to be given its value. -3.2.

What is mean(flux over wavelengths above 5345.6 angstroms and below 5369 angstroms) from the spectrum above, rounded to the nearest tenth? 38.5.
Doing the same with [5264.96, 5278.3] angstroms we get 36.2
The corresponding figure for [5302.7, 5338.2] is 37.8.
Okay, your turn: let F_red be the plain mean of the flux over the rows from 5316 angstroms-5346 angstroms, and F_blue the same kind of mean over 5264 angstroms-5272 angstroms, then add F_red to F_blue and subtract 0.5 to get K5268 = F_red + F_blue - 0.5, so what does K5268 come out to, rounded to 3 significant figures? 70.8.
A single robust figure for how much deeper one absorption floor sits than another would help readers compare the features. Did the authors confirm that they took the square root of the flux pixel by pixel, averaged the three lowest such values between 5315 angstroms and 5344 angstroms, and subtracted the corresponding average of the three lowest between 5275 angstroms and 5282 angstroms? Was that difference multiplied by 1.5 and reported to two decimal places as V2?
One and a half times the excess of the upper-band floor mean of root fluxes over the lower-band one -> -0.43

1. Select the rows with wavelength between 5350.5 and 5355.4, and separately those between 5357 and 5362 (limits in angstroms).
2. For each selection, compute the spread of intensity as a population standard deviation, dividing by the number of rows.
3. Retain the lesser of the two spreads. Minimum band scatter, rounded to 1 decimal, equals 0.2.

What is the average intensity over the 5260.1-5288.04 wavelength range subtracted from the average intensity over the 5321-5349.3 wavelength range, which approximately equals 0.3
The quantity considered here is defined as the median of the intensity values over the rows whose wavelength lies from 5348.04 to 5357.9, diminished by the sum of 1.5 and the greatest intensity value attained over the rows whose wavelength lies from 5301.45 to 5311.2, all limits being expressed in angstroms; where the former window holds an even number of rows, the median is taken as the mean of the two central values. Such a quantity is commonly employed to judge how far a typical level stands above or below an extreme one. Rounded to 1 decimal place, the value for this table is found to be -3.3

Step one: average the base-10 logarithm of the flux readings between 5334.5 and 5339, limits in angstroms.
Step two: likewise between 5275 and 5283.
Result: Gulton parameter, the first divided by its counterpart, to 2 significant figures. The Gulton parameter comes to 0.99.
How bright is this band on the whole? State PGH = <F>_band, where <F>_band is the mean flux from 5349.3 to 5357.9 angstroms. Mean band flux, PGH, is 38.6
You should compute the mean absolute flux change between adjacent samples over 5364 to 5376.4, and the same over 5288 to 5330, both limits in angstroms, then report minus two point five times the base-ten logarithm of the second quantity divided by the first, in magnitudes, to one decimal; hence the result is 0.5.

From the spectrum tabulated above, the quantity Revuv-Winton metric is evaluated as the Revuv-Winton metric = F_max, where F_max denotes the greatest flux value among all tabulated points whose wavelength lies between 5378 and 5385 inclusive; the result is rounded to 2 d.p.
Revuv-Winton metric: 38.87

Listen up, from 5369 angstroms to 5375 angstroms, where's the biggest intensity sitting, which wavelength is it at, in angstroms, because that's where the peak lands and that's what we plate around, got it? 5374.58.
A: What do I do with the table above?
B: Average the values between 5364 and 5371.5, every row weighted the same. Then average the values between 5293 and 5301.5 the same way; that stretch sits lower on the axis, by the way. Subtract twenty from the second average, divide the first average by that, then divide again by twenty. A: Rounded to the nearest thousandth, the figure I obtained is 0.108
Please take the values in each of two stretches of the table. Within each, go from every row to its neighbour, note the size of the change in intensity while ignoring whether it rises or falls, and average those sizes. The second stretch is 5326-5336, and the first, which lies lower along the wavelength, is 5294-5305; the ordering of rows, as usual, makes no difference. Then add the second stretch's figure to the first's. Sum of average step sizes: 1.2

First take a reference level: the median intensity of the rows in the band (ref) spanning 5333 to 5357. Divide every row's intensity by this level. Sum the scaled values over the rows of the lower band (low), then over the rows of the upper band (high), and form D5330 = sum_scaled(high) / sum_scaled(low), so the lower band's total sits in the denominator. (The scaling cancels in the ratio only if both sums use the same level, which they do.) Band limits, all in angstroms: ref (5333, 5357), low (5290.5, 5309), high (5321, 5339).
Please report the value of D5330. 0.96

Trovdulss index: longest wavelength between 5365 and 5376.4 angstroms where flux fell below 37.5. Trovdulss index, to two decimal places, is 5373.35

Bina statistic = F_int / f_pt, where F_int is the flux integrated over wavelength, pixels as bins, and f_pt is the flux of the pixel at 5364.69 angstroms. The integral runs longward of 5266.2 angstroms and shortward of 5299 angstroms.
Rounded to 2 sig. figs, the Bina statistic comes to 32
